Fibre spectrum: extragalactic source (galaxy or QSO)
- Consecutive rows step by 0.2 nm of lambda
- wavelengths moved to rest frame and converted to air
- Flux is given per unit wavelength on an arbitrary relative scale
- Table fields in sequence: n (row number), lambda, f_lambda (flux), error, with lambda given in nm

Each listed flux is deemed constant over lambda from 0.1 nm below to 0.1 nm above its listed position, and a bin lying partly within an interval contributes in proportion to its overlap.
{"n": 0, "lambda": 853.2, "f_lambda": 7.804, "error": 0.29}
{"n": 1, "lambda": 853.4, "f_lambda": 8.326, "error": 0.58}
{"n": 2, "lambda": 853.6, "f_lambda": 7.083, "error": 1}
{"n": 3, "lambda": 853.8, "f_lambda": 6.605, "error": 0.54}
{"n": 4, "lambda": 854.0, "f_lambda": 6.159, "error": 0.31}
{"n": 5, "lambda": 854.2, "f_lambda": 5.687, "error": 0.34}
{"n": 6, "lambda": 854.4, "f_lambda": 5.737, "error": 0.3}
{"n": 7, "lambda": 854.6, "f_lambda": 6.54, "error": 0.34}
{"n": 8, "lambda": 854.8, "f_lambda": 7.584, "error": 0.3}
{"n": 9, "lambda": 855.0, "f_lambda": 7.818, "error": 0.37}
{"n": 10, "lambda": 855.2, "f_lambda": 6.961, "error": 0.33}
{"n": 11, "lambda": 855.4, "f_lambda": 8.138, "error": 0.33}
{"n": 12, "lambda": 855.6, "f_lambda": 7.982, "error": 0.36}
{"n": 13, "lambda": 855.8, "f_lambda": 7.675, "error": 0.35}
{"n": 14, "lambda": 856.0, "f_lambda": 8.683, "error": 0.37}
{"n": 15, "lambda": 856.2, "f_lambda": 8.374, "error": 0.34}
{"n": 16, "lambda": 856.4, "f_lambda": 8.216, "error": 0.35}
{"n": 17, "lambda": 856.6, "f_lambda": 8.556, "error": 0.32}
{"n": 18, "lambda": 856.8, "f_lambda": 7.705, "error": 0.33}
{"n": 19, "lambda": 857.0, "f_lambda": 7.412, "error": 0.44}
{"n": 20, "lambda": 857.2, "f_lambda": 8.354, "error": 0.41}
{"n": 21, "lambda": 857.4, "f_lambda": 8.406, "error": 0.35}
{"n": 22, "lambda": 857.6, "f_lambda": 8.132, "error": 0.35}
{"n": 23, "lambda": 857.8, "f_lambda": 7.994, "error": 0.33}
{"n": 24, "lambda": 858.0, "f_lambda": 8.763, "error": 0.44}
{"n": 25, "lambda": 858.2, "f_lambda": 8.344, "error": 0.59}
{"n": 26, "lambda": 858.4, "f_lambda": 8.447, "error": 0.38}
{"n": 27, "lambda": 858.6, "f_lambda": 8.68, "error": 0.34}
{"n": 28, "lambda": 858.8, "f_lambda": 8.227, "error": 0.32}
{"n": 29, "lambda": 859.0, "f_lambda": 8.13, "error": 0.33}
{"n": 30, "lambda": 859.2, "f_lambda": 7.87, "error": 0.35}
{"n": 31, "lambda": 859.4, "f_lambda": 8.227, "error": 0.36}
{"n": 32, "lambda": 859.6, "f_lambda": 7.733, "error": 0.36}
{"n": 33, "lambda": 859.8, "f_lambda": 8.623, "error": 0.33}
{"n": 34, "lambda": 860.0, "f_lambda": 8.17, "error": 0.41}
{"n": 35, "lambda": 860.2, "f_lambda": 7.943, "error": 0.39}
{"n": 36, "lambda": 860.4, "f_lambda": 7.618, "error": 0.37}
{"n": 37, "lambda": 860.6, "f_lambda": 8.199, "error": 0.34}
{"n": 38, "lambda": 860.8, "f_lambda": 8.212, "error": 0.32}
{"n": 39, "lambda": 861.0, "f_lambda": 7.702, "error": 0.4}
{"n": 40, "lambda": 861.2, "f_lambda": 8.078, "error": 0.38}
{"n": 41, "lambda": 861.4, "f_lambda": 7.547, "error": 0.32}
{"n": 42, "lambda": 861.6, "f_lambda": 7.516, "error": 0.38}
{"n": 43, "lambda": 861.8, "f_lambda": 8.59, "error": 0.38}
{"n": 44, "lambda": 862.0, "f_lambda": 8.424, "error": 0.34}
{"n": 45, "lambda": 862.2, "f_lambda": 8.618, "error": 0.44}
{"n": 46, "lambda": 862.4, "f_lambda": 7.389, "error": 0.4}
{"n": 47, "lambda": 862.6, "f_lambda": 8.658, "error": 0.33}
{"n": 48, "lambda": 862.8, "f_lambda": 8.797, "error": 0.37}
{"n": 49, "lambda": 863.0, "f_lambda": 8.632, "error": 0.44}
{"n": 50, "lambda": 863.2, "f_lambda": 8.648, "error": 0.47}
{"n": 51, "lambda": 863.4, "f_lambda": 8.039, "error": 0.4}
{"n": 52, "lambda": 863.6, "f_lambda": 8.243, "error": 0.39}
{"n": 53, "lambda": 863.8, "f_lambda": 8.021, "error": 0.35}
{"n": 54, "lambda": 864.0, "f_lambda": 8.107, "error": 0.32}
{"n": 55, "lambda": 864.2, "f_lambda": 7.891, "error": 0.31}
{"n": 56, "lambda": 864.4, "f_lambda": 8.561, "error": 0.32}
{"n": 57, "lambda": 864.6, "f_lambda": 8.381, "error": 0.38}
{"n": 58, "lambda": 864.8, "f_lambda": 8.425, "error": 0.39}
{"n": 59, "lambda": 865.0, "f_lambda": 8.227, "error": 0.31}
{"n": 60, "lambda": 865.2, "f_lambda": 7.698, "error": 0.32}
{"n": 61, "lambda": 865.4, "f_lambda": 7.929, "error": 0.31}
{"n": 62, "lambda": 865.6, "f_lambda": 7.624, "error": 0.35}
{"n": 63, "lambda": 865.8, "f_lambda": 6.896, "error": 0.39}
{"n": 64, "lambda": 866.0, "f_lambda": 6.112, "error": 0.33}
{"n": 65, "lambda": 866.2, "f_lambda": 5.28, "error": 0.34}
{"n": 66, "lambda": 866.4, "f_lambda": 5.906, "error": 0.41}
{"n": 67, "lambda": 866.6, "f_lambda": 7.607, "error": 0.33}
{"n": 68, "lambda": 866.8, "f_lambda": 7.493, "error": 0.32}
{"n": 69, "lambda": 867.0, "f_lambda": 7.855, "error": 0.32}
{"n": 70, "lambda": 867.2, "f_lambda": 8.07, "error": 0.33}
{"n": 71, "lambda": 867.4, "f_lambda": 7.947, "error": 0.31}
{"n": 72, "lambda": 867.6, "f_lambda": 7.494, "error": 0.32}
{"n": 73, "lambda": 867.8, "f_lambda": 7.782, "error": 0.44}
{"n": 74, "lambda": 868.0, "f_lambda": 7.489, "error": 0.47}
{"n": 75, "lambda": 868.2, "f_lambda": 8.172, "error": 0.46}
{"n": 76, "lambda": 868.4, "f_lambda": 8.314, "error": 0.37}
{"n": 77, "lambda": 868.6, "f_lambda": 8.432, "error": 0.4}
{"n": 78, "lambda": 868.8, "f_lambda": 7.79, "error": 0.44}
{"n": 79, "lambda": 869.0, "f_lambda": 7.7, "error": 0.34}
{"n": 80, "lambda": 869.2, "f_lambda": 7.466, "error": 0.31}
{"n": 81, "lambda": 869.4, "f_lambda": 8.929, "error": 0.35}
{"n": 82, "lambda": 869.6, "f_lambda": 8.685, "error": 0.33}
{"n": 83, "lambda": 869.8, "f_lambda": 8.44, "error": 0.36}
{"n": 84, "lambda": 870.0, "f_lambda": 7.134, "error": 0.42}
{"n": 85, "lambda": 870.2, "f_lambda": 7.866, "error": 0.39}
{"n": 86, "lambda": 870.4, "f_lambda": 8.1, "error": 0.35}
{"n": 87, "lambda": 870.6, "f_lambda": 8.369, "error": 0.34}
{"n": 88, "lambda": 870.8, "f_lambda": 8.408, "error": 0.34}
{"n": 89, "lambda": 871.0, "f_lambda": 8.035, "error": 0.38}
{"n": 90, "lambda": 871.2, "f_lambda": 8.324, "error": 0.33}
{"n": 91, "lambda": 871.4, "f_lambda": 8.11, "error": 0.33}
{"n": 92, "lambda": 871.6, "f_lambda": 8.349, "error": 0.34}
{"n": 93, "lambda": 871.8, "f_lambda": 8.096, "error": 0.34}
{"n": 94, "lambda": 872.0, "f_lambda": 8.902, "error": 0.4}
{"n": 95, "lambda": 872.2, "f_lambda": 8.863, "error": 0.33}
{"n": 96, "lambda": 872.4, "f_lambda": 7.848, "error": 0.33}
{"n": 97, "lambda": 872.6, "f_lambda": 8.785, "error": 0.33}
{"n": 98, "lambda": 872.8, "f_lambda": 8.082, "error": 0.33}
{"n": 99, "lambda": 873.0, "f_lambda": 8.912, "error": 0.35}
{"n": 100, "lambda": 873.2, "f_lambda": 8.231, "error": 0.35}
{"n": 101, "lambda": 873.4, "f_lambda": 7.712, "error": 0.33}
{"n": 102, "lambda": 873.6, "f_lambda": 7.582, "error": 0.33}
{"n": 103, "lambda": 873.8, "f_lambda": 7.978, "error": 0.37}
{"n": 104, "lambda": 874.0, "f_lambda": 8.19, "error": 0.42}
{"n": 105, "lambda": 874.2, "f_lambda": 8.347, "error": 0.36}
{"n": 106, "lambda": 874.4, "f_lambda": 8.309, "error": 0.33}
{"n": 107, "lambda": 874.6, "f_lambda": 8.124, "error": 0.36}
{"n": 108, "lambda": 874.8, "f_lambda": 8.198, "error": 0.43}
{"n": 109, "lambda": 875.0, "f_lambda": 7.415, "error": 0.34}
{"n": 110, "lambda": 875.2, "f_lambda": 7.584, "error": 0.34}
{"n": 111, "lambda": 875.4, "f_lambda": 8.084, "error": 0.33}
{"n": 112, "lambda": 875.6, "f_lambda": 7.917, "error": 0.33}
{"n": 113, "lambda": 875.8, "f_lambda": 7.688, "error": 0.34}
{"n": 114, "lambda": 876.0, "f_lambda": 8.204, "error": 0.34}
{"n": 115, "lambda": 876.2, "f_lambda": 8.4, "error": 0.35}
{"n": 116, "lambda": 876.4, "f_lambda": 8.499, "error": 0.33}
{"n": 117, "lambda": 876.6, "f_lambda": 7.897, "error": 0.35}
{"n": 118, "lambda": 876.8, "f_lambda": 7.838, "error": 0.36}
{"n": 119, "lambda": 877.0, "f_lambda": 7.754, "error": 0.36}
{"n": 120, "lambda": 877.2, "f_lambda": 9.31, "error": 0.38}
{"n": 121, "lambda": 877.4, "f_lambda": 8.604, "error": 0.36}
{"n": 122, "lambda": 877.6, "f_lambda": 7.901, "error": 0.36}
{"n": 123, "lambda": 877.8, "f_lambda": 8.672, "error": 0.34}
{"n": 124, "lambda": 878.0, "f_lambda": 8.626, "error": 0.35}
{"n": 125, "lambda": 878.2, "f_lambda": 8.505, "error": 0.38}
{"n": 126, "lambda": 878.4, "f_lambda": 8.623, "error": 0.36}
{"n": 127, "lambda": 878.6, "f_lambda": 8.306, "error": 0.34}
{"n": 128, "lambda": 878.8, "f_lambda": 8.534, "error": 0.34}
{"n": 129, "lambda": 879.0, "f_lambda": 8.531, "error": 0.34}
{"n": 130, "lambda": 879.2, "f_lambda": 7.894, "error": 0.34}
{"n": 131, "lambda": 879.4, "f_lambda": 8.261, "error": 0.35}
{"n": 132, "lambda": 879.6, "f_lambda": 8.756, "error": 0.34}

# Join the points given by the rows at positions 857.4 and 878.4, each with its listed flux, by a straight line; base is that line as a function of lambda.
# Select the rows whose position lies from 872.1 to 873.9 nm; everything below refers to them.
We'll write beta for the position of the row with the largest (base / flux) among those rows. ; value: 873.6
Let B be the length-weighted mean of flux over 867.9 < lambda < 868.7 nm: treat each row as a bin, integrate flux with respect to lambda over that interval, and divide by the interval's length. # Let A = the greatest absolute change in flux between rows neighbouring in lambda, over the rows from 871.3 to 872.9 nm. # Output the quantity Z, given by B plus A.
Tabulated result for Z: 9.1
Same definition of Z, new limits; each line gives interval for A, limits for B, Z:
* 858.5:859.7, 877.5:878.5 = 9.0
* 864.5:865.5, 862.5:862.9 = 9.3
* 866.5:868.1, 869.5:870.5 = 8.5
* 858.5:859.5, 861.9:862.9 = 8.8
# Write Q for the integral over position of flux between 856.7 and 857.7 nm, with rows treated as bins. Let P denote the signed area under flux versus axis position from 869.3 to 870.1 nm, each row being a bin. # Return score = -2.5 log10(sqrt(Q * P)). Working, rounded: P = 7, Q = 8.0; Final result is -2.16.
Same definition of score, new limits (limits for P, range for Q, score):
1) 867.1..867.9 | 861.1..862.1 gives -2.13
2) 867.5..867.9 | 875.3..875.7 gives -1.24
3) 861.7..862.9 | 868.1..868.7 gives -2.13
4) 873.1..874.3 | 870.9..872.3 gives -2.57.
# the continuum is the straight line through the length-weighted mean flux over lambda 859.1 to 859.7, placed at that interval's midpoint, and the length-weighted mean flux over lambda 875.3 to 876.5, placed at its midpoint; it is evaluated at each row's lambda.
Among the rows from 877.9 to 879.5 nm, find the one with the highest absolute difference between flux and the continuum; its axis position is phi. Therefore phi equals 878.0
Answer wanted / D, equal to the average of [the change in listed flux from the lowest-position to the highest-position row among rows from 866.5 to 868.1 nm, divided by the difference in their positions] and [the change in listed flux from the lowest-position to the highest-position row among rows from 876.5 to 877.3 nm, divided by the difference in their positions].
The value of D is 1.14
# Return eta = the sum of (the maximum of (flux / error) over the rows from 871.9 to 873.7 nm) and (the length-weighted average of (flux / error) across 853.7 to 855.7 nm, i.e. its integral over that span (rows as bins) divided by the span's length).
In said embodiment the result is 47.0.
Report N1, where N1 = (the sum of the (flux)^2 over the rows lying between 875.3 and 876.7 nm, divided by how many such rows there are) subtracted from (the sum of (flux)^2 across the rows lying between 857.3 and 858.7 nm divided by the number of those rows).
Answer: 5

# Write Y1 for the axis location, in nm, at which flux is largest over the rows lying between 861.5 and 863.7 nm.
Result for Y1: 862.8 nm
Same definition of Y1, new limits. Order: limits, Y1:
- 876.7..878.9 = 877.2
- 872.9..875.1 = 873.0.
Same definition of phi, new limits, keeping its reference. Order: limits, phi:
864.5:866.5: 866.2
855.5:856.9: 856.0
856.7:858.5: 858.0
